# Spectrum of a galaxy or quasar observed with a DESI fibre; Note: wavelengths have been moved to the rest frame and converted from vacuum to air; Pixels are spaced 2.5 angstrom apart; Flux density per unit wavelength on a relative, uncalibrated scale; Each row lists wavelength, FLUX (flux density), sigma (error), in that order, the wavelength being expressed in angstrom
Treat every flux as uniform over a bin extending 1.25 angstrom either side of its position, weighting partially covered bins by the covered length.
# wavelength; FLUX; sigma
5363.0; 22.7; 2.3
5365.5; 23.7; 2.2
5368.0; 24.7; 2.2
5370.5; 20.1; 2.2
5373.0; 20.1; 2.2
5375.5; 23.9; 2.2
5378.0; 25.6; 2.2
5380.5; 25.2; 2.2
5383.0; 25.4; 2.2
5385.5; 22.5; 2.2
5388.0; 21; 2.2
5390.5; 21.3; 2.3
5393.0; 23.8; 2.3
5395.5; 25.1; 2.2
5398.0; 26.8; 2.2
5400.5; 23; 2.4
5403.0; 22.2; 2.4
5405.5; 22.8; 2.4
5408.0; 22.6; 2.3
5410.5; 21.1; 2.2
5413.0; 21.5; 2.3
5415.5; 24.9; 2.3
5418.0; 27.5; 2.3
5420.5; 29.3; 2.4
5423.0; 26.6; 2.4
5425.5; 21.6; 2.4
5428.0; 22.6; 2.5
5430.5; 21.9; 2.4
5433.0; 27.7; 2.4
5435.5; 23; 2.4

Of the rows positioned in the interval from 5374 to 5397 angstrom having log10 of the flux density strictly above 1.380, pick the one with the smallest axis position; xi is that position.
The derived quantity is 5378.0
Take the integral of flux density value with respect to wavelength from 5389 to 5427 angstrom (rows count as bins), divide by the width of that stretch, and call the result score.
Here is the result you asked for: 24.0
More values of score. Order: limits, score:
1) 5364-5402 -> 23.5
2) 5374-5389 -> 23.9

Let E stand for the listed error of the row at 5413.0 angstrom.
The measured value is 2.30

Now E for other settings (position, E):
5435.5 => 2.40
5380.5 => 2.20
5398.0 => 2.20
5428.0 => 2.50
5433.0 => 2.40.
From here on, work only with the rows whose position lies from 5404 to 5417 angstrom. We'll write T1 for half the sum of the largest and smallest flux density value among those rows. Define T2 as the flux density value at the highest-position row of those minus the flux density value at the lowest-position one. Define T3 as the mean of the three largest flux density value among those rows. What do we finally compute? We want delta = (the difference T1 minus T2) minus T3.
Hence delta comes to -2.5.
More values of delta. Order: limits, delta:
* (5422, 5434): -2.1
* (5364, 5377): -1.9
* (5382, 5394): 0.9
